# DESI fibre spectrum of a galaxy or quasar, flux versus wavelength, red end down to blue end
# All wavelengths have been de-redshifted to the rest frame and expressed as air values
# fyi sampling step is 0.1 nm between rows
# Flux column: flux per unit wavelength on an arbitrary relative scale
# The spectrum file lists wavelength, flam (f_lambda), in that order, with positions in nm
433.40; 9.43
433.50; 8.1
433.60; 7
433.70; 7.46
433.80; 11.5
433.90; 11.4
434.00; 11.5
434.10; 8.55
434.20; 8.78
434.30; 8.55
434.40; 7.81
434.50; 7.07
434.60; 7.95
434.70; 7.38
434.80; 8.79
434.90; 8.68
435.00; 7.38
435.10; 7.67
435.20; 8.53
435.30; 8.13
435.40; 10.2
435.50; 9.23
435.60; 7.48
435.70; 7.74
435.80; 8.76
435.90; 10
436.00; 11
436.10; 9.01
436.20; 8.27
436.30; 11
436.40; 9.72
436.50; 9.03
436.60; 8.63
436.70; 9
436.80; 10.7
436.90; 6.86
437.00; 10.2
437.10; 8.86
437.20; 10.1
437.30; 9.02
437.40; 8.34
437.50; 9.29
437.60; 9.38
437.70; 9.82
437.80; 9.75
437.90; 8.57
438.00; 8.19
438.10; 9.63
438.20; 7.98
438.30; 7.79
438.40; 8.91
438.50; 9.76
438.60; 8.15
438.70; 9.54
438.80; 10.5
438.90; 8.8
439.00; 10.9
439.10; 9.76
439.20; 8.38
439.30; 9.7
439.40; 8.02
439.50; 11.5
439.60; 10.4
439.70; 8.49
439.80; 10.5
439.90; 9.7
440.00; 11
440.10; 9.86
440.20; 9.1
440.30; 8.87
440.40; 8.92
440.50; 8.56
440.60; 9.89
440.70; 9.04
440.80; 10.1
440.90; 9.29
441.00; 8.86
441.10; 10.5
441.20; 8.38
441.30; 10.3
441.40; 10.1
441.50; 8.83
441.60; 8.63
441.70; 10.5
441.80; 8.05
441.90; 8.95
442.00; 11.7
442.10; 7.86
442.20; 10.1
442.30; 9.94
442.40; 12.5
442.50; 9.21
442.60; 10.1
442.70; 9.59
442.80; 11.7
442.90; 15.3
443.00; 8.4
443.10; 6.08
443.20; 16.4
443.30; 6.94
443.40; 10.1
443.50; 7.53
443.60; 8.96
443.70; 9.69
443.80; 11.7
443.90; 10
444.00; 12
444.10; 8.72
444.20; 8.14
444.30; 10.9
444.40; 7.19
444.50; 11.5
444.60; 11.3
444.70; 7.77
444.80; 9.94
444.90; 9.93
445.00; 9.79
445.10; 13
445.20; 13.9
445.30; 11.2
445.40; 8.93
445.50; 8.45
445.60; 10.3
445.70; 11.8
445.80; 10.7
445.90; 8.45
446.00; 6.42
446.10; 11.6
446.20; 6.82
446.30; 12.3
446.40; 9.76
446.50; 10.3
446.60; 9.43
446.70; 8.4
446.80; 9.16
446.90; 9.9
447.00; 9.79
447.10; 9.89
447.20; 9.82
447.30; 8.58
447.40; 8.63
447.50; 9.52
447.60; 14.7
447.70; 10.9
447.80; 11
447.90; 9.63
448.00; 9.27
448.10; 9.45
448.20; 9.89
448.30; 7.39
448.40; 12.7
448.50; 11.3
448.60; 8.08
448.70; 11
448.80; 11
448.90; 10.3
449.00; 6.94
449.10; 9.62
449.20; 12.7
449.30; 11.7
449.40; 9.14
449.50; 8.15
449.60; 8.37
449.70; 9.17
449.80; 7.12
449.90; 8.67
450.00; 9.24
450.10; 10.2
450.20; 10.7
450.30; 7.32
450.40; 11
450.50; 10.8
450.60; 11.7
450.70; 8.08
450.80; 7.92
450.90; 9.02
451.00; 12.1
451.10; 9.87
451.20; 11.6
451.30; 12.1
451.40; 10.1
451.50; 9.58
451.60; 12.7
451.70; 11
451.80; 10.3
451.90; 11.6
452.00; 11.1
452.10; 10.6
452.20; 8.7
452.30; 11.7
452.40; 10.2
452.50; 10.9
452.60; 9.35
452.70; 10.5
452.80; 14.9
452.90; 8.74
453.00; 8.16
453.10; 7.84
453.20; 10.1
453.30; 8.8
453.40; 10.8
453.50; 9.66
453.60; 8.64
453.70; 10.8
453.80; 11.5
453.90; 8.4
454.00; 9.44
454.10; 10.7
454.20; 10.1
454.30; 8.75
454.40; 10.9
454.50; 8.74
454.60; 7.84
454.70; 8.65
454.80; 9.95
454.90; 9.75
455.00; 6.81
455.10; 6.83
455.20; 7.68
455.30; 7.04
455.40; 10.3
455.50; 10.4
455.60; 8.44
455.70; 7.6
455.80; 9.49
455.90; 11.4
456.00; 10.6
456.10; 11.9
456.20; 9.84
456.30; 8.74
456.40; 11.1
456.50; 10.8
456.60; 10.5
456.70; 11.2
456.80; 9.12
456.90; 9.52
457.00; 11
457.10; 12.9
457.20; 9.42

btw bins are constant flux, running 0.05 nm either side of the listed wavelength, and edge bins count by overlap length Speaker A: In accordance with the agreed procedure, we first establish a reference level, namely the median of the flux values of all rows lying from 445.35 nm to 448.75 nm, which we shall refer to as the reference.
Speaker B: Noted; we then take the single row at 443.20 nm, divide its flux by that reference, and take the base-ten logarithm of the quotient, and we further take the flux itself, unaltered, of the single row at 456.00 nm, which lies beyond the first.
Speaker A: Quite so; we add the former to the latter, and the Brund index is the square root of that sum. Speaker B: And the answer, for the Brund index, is 3.3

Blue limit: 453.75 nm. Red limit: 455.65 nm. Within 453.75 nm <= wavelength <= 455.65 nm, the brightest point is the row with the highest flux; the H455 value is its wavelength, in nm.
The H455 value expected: 453.80 nm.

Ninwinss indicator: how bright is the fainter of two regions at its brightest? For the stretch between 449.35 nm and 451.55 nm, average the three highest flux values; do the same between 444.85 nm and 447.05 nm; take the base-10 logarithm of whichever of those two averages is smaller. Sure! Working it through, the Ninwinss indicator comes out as 1.08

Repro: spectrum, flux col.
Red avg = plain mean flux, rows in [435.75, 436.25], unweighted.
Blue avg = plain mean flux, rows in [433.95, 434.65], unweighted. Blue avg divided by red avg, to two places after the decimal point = 0.91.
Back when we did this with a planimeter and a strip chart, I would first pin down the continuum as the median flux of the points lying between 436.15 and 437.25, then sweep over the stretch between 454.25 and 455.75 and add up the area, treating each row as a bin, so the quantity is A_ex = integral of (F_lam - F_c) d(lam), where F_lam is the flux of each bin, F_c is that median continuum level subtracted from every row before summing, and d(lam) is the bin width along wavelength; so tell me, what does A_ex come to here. -0.6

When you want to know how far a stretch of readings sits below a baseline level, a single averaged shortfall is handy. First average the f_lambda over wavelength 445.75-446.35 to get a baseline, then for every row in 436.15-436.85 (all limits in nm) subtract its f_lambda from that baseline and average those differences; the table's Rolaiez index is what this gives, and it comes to -0.1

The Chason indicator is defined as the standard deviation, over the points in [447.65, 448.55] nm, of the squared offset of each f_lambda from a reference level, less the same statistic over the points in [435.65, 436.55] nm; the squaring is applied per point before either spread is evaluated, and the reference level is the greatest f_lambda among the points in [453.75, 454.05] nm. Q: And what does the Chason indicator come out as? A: 1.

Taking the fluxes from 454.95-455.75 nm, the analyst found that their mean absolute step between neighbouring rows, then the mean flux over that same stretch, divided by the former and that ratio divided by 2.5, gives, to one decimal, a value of 3.0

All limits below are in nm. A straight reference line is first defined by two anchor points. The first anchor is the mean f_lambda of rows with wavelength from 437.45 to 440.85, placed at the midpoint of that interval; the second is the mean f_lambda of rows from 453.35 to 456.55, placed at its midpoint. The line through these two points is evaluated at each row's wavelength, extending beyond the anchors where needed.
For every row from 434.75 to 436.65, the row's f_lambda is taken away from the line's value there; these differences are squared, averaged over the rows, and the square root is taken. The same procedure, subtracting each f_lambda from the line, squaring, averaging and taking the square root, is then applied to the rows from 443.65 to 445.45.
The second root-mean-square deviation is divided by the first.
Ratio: 1.7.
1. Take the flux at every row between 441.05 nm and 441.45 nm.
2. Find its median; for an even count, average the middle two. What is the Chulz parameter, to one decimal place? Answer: 10.2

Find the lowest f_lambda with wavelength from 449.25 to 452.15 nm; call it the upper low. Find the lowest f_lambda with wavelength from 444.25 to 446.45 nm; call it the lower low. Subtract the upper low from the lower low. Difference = -0.7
